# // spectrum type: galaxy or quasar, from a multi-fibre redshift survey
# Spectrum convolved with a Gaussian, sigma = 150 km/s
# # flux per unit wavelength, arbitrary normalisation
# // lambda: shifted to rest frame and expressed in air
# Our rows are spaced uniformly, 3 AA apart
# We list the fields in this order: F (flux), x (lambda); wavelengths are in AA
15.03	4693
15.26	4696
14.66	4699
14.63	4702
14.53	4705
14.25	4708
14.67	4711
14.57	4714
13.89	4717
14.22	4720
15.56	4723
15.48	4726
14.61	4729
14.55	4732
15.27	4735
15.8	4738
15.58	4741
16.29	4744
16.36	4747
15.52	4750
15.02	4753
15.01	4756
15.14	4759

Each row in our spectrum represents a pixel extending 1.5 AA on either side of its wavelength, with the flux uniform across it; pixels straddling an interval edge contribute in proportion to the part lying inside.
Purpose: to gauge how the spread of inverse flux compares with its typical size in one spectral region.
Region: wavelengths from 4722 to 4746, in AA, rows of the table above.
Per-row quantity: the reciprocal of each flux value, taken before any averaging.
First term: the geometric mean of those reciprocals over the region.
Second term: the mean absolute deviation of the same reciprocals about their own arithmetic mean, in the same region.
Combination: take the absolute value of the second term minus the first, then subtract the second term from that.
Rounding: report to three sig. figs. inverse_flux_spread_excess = 0.0613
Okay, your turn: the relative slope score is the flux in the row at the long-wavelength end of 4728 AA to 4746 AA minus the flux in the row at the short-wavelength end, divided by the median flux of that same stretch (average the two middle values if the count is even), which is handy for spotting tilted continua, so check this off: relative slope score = 0.11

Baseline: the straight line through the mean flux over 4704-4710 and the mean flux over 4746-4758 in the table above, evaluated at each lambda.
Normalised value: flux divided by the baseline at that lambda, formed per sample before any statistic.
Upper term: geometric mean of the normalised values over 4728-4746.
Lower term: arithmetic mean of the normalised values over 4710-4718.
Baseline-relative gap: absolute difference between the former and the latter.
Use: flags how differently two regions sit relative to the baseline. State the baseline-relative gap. 0.03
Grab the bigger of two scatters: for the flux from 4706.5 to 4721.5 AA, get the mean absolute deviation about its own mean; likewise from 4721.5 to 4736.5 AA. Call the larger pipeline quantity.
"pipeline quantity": 0.41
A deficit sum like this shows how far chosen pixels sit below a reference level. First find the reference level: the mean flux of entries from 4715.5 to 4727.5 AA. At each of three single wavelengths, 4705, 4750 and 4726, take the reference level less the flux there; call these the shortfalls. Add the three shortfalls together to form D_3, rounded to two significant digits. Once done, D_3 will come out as -1.2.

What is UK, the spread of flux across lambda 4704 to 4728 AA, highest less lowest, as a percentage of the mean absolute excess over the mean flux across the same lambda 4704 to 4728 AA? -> 377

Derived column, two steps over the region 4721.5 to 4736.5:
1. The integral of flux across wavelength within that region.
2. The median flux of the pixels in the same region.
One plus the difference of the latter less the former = -210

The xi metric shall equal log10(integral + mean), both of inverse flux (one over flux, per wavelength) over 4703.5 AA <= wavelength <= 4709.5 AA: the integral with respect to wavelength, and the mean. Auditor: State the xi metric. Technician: -0.313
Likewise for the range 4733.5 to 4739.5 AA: -0.346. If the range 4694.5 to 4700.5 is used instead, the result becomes -0.330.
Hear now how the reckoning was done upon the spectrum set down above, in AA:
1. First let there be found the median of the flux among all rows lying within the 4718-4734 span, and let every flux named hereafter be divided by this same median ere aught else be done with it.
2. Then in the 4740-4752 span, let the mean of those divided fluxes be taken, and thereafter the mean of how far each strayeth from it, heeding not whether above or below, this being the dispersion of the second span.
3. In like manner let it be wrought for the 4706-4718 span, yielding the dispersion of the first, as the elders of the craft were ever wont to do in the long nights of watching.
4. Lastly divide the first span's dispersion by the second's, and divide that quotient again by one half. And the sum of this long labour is 1.4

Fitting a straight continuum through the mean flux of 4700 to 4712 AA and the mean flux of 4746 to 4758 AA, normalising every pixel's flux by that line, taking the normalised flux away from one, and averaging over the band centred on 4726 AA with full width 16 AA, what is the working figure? 0.003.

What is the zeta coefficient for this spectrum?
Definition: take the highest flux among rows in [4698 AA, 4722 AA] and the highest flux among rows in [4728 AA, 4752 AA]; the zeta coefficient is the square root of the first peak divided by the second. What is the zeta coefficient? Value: 0.947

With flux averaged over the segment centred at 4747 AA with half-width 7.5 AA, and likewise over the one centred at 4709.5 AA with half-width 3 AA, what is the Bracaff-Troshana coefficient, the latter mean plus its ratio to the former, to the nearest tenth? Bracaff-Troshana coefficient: 15.4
